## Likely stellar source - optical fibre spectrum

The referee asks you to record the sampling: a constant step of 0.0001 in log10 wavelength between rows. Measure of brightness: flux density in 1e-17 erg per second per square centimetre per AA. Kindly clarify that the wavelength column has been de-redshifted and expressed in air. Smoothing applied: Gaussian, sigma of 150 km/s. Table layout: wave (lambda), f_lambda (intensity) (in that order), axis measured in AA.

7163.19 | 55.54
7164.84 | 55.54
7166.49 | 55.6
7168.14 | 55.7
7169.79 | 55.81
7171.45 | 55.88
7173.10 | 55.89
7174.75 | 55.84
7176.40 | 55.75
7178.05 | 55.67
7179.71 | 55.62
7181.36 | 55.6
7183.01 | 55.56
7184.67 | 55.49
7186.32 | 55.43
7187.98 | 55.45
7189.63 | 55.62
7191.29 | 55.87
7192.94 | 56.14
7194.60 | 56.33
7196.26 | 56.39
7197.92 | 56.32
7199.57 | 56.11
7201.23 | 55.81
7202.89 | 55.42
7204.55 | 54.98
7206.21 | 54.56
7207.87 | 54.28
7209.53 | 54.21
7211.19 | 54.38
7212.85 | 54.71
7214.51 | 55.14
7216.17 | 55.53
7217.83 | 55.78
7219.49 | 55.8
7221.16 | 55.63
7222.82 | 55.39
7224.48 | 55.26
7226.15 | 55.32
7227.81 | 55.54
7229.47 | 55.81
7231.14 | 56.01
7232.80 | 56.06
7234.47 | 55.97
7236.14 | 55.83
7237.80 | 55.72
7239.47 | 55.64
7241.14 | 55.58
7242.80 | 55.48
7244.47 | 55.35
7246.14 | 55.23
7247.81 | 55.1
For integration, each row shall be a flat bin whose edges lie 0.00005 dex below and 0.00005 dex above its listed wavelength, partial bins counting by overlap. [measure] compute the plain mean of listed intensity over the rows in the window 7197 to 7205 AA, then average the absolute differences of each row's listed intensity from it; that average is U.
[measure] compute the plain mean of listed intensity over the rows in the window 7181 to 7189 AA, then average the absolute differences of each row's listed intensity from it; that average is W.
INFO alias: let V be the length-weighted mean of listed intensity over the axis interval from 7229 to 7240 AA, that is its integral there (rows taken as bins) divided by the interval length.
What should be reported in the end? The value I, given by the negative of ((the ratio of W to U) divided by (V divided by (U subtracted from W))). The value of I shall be 0.0009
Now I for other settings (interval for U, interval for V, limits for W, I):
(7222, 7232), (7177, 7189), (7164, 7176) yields 0.0011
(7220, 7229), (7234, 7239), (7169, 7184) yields 0.0003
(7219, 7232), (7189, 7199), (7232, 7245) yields 0.0004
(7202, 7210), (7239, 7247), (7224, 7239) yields 0.0018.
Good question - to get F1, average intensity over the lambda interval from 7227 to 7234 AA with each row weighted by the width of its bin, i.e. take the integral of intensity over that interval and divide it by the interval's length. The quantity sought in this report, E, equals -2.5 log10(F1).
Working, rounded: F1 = 55.9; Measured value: -4.368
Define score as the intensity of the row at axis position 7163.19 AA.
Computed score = 55.54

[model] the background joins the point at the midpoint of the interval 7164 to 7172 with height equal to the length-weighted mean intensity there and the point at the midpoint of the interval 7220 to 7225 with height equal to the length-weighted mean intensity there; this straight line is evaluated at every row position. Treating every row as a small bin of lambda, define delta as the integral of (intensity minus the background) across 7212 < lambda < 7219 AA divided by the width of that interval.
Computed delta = -0.16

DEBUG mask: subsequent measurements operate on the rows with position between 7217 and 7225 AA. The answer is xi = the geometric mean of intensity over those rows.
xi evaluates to 55.6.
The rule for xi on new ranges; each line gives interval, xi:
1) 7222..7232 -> 55.6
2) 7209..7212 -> 54.3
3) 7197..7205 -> 55.7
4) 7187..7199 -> 56.0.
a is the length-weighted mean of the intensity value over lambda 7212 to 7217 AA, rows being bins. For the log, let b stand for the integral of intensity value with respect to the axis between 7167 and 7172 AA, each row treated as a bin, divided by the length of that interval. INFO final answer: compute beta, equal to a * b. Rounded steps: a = 55.2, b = 55.7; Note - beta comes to 3072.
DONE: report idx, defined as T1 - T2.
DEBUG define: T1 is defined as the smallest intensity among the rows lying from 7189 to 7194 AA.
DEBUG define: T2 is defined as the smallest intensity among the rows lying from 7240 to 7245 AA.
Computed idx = 0.27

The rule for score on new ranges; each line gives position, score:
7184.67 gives 55.49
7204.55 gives 54.98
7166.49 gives 55.6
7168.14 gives 55.7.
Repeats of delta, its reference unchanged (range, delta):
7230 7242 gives 0.43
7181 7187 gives -0.07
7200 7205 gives -0.03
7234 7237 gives 0.49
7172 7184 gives 0.10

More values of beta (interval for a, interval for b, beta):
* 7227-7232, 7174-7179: 3112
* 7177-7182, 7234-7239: 3104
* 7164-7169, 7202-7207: 3057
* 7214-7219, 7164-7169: 3092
